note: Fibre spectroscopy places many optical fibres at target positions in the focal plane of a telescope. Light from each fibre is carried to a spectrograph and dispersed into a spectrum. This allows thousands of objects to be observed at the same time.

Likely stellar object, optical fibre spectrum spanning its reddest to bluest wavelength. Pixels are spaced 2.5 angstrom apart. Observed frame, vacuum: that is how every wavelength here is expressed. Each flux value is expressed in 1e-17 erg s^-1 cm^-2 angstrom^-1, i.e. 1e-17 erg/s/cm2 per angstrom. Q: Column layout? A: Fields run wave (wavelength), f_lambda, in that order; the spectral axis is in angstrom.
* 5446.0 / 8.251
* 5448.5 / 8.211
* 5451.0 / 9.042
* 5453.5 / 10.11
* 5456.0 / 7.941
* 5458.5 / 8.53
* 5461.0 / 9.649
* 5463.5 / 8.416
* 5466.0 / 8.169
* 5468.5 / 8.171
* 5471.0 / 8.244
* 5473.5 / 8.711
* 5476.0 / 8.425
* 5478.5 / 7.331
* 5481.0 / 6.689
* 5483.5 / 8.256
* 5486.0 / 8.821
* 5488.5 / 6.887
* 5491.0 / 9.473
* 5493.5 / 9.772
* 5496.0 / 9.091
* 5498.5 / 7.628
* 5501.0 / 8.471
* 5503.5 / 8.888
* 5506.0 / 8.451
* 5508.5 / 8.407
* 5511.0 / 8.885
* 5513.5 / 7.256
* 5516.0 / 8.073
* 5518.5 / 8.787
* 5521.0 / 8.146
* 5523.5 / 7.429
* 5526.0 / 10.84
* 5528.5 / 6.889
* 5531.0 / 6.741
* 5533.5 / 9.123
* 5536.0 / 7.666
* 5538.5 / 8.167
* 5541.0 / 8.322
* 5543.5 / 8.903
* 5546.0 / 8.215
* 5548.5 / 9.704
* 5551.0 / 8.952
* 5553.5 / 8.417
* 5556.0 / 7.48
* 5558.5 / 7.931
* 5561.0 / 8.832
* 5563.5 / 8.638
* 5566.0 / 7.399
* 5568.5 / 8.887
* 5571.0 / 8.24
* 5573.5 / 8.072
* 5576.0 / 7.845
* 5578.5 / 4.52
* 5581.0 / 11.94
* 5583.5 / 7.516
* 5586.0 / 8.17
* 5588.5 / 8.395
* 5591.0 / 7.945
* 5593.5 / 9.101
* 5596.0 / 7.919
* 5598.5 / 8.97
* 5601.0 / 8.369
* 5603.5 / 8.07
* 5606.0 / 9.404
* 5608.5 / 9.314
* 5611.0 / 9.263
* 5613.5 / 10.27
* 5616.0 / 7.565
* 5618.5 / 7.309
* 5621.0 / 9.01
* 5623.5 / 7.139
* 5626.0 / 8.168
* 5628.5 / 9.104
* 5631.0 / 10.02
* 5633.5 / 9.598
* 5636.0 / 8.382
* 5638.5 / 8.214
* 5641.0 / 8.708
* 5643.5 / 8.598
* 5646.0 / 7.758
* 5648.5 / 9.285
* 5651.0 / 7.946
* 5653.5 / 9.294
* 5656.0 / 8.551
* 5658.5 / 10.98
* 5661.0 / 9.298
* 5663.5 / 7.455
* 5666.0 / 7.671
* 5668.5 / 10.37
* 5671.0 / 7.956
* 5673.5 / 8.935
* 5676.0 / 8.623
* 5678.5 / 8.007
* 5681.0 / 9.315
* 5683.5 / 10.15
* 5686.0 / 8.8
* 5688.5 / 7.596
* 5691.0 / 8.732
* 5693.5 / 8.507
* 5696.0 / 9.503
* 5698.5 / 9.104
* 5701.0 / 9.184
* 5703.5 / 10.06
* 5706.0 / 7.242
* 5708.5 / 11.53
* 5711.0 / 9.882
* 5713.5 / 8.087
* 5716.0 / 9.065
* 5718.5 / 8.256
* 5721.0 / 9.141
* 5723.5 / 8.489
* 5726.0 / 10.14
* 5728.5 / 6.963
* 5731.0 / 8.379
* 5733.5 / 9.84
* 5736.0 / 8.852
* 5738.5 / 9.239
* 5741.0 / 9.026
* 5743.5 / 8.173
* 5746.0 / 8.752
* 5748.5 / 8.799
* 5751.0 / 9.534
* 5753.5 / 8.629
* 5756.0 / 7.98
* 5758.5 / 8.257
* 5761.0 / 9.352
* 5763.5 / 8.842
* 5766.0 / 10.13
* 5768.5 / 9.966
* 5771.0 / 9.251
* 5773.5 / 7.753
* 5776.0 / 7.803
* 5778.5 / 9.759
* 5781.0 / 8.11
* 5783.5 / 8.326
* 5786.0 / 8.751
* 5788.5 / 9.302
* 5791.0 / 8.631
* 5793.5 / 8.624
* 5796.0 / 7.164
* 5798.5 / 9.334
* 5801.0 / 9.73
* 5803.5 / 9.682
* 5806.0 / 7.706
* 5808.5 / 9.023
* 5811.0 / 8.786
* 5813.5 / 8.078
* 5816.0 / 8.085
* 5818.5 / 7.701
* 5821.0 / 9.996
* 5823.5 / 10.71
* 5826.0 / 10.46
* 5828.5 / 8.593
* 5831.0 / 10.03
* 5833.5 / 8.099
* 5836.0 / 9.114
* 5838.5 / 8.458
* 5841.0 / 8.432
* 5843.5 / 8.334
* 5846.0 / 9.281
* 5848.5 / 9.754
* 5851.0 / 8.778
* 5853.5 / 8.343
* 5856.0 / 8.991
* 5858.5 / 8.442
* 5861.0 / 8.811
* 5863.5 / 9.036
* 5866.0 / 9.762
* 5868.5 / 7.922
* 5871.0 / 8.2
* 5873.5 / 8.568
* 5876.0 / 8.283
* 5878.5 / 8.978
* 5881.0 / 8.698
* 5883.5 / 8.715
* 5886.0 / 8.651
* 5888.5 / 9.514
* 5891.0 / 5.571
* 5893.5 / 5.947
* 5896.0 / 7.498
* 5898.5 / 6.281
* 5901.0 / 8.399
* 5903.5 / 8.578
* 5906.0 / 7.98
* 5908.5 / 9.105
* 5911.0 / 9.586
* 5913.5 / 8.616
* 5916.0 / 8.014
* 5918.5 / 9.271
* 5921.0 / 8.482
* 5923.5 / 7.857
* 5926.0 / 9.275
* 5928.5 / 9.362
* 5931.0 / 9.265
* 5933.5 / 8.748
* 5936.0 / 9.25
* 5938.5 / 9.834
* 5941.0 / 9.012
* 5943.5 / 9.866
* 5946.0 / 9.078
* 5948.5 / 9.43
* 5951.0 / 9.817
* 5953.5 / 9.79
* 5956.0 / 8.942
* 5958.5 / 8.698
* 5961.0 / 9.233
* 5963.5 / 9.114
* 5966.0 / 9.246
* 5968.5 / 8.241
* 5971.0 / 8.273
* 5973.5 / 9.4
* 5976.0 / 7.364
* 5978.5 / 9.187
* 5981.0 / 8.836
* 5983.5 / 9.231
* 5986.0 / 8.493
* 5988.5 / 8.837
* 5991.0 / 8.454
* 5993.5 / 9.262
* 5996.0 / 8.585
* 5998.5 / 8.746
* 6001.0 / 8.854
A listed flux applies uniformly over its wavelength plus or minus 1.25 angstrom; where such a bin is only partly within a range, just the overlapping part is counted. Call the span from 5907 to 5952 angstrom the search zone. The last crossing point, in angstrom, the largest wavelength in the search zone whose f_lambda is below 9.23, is 5946.0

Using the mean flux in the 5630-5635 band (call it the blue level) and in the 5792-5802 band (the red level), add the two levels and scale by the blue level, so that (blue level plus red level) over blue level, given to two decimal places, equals 1.89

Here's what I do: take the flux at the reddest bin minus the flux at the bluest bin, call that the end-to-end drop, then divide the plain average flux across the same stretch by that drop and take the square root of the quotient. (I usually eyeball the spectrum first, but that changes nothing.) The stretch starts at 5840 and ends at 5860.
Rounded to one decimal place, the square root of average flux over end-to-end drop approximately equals 29.7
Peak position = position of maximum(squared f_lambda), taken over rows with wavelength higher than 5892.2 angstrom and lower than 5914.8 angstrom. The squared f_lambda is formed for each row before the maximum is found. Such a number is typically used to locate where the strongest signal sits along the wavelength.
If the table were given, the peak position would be 5911.0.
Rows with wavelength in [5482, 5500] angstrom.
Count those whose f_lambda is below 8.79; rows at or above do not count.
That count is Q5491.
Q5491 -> 3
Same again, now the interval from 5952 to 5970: 2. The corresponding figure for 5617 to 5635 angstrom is 3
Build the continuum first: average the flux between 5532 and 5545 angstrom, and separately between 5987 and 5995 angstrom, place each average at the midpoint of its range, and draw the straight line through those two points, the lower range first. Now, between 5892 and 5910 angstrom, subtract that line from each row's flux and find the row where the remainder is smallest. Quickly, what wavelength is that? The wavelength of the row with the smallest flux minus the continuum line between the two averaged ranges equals 5893.5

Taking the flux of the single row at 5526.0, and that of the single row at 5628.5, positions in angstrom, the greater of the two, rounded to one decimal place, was 10.8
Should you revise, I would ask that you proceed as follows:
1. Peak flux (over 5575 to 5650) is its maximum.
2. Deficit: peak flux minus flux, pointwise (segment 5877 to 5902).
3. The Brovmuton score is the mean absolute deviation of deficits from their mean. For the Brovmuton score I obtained 1.20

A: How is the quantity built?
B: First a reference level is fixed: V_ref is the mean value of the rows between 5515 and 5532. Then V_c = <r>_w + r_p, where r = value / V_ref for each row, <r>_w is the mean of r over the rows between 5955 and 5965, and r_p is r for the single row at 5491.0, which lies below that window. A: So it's 2.27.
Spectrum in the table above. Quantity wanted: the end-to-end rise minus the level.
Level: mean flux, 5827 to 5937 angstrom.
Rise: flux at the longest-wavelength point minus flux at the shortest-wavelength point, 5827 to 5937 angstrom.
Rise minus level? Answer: -7.9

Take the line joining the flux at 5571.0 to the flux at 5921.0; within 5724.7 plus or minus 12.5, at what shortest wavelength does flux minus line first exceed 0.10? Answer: 5716.0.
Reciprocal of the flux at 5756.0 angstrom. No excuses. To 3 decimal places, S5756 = 0.125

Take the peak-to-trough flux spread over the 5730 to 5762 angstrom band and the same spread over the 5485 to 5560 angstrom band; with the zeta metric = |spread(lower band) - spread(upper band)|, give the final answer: 2.2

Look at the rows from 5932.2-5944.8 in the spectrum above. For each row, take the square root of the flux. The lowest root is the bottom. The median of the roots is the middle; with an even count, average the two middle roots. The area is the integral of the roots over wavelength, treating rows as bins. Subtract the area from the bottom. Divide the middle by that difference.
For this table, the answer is -0.086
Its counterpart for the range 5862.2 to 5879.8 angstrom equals -0.060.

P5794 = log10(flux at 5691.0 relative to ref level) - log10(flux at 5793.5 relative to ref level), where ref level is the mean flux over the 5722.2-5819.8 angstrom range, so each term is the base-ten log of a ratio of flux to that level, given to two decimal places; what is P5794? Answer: 0.01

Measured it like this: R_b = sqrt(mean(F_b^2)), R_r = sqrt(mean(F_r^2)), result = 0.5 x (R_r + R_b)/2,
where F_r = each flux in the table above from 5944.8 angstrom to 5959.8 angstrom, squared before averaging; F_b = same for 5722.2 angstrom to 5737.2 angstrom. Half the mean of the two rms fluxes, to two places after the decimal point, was 4.54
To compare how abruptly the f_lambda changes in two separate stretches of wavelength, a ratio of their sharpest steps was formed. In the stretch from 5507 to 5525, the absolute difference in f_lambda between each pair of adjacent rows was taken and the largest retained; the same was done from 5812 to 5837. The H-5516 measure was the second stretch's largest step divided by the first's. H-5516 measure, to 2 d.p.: 1.41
